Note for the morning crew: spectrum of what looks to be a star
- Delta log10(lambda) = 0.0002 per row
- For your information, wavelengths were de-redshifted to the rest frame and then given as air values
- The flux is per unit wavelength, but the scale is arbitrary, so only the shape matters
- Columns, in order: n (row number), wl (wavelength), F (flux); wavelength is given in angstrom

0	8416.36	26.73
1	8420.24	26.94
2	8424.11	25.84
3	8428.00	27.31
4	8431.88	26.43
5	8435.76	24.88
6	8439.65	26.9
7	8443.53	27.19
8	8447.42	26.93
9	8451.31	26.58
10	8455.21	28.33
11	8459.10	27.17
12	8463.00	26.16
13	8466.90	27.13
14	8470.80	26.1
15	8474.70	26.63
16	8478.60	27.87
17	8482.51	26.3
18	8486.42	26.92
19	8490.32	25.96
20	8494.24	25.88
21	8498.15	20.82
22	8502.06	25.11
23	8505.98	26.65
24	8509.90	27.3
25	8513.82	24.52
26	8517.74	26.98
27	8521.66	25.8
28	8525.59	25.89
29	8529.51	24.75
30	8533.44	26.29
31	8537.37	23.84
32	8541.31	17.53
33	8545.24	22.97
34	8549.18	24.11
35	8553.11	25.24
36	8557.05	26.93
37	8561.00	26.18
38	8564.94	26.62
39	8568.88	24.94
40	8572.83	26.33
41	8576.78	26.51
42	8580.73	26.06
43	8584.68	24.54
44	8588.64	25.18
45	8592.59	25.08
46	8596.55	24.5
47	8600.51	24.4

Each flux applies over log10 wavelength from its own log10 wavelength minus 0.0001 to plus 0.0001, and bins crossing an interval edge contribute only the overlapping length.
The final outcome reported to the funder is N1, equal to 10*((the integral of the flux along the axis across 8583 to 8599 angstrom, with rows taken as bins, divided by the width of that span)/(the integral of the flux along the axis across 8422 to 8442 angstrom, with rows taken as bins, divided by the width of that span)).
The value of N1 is 9.4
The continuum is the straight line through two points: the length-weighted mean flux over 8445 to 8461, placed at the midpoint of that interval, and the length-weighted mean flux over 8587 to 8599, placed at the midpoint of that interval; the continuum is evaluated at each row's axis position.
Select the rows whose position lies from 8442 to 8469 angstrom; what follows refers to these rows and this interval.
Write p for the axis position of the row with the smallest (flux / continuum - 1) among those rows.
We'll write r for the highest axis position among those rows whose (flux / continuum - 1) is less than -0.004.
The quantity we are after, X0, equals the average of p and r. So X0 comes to 8463.0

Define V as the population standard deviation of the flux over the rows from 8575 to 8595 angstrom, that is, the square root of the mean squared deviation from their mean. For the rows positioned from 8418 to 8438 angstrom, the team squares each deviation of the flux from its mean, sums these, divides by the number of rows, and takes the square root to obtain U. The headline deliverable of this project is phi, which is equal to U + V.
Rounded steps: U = 0.9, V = 0.7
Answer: 2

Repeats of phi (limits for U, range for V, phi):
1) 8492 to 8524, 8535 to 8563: 5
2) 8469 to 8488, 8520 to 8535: 1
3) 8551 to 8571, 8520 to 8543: 4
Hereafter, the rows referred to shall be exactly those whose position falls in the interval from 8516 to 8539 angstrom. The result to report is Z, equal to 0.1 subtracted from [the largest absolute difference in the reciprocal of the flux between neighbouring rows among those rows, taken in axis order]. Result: -0.0961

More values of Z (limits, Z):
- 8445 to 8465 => -0.0977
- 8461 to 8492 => -0.0979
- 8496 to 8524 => -0.0918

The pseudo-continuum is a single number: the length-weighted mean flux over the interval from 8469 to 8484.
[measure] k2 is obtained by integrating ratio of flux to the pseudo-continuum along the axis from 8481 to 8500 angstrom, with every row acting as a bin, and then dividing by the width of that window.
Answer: 0.94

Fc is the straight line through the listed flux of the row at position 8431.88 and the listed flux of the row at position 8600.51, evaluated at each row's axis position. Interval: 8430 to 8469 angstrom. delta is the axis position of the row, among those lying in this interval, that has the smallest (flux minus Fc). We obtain 8435.76 angstrom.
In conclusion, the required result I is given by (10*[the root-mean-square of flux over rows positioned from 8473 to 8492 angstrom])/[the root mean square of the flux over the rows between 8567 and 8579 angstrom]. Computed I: 10.3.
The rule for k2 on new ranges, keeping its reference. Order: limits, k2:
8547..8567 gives 0.96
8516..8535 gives 0.97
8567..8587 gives 0.96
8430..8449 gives 0.99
